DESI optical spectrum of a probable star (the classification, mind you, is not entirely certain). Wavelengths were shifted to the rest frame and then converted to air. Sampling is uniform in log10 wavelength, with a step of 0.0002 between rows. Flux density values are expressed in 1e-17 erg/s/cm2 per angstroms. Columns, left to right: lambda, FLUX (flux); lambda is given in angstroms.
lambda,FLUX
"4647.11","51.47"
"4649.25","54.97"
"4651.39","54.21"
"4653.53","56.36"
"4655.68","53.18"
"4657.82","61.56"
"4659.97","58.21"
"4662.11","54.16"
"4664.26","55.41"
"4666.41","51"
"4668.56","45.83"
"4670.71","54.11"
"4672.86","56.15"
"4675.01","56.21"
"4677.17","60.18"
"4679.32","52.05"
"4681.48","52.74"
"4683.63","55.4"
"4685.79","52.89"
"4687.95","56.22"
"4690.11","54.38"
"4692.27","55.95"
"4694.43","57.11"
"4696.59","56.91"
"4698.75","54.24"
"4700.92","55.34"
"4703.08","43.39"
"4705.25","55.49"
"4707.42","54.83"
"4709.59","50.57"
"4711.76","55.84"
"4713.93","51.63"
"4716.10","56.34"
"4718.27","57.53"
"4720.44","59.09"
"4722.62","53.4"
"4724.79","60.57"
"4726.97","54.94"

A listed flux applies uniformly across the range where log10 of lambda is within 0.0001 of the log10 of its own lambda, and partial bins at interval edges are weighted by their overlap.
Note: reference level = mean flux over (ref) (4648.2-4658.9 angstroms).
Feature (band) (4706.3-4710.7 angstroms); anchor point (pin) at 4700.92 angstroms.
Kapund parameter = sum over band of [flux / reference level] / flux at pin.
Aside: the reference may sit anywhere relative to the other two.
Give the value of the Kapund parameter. 0.0340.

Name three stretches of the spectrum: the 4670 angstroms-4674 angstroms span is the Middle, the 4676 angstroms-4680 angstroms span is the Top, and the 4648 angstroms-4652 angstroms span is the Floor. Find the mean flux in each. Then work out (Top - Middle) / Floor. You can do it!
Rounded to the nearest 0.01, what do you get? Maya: 0.02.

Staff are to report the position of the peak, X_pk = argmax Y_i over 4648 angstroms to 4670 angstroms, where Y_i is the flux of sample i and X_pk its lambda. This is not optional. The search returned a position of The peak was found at 4657.82 angstroms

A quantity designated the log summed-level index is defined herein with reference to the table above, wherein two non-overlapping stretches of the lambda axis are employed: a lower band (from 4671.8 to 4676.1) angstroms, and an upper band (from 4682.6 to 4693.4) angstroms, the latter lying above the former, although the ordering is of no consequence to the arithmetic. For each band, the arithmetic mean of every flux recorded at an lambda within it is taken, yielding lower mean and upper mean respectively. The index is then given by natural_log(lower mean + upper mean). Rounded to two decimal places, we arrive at 4.71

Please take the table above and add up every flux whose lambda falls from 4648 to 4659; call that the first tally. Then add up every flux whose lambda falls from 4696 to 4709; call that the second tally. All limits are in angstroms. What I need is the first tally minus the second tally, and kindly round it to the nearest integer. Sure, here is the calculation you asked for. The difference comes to -40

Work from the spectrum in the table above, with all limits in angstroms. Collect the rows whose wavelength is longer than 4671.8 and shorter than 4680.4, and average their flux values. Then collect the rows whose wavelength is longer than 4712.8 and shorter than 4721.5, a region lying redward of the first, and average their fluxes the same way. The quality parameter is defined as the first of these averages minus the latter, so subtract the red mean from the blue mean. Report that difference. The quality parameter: 0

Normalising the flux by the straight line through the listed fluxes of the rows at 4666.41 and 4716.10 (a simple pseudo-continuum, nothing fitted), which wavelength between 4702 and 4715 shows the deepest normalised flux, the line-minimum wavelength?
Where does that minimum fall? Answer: 4703.08 angstroms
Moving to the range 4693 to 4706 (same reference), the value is 4703.08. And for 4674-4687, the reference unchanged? 4679.32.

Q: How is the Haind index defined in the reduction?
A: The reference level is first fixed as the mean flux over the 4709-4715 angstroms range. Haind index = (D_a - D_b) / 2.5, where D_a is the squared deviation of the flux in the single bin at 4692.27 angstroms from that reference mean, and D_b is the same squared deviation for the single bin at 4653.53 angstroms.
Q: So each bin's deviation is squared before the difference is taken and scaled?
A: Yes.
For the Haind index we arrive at -1.1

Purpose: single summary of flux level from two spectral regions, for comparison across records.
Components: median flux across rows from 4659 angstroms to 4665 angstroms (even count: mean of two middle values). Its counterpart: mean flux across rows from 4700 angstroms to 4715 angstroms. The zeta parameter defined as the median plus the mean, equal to 108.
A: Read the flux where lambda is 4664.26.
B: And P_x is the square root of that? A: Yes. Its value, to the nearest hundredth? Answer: 7.44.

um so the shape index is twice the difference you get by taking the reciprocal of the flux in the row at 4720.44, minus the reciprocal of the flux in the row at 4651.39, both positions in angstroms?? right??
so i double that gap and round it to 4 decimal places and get -0.0030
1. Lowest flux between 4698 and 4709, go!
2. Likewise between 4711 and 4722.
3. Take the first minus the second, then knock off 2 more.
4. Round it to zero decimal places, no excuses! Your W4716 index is -10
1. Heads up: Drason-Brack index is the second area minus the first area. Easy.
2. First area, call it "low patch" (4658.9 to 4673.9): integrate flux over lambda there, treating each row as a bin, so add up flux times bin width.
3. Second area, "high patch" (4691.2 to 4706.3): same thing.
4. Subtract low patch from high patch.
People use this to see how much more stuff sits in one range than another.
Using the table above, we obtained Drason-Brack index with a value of 13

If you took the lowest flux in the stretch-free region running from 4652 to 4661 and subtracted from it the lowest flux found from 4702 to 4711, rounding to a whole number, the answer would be 10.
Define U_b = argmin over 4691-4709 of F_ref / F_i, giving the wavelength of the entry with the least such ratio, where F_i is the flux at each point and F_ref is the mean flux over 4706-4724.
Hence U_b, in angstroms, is 4694.43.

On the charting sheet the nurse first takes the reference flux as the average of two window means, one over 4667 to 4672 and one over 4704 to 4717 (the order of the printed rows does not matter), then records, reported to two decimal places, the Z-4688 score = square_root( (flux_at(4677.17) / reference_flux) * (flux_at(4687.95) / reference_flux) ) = 1.12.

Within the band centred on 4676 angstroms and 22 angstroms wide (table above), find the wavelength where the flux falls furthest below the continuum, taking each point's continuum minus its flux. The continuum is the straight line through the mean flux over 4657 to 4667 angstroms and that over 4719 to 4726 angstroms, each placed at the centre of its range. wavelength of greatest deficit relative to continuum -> 4668.56 angstroms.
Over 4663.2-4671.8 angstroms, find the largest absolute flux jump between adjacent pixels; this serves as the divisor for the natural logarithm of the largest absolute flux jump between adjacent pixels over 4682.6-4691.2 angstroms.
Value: 0.15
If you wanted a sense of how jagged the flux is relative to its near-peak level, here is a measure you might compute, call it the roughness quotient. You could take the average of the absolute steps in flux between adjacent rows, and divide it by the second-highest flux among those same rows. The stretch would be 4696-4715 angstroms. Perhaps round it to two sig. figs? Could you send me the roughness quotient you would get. 0.095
